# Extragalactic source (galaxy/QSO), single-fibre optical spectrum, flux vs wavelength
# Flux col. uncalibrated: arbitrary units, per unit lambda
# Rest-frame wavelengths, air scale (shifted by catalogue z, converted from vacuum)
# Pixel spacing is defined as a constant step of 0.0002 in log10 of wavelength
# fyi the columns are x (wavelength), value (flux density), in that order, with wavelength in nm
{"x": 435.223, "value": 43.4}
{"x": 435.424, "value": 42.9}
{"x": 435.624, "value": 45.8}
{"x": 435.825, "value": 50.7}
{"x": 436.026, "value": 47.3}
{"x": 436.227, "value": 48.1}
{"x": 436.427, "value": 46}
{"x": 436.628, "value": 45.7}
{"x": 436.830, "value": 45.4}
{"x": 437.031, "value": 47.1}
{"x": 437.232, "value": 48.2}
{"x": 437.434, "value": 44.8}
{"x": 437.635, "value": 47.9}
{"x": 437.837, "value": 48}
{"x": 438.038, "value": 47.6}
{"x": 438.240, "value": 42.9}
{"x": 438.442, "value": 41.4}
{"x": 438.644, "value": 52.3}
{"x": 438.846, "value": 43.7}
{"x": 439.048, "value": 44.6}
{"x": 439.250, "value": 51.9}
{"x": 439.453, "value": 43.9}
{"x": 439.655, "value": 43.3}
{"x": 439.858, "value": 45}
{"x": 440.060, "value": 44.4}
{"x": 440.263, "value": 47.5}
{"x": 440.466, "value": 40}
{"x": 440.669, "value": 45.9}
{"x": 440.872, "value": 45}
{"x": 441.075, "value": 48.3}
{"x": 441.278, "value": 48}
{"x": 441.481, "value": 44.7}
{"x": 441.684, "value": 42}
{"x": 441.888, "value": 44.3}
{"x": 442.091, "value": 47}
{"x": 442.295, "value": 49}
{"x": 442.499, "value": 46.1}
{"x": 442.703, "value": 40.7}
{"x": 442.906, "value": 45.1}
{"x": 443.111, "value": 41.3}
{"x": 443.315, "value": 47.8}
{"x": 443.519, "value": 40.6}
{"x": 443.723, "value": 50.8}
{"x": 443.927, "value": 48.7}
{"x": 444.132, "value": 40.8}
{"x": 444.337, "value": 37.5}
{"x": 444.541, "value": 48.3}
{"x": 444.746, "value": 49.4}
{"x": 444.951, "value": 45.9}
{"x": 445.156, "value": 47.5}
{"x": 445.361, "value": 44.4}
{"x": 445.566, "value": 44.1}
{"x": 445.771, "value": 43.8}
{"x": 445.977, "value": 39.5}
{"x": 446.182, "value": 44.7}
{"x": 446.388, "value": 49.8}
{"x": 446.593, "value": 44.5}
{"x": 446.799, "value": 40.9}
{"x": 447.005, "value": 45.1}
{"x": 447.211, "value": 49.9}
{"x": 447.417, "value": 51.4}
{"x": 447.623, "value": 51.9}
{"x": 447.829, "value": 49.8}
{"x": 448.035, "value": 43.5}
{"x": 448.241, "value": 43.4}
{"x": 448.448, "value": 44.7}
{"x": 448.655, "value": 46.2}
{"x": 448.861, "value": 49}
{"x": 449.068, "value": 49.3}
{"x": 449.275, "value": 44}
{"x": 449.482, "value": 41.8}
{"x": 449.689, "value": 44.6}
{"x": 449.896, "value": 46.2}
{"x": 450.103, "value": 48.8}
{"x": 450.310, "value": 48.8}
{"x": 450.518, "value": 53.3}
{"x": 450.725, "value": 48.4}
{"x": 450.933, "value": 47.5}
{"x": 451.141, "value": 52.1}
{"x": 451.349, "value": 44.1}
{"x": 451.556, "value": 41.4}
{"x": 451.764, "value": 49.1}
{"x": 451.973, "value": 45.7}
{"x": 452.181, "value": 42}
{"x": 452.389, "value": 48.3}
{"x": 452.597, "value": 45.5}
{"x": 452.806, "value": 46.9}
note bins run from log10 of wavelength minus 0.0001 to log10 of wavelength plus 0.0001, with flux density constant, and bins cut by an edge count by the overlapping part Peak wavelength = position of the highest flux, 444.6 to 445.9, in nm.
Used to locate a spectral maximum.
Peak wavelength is 444.746 nm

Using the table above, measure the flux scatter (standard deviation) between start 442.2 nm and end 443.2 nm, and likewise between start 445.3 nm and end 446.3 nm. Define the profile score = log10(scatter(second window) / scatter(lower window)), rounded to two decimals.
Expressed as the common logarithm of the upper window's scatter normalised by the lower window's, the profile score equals -0.21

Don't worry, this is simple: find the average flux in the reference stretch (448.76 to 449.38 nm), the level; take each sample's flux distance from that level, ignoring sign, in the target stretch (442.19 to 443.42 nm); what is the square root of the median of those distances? 1.40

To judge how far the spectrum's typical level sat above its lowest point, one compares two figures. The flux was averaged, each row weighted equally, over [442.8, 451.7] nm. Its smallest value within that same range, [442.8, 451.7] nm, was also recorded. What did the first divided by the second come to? 1.23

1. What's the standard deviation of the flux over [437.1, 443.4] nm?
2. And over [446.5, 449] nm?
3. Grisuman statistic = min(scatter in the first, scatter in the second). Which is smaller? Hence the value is 3.0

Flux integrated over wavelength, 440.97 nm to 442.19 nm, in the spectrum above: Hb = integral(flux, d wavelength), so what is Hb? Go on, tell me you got 55.8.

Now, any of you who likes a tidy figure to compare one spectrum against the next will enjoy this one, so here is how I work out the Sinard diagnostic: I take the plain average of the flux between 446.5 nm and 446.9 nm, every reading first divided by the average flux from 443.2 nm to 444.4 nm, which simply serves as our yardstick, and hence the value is 0.96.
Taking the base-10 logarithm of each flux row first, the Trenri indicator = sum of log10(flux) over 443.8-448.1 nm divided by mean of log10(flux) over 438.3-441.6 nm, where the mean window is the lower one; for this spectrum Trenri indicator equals 21.0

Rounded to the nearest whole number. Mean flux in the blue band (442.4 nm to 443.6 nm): 44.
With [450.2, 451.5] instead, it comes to 49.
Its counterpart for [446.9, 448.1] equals 49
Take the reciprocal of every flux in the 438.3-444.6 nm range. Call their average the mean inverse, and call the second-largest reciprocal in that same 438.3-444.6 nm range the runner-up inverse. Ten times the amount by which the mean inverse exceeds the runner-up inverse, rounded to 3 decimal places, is -0.027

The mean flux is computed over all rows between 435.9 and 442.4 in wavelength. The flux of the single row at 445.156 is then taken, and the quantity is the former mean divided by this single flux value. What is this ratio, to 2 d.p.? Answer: 0.97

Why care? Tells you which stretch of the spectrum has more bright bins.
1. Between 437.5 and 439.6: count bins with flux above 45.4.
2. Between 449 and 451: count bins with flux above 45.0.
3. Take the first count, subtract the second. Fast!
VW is -2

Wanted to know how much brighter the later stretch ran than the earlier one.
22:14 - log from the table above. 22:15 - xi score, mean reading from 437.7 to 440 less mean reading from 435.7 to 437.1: -1.3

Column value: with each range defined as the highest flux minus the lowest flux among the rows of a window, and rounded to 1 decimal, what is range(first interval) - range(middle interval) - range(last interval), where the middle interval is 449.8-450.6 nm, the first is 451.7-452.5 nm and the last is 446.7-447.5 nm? -10.5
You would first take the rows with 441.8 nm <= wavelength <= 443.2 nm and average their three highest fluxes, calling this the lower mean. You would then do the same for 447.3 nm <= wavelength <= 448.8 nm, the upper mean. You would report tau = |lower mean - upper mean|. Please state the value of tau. 3.7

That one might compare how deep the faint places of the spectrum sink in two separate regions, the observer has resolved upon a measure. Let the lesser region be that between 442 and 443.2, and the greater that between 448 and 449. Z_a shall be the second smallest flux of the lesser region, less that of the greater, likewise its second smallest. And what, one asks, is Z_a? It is -2.2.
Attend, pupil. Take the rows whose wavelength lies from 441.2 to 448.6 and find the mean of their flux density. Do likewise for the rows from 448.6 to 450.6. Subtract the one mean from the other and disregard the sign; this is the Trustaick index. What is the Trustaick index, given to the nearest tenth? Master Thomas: 1.7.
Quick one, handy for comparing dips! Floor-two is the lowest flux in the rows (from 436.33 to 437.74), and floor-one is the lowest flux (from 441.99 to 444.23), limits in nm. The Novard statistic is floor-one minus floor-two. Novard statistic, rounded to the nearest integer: -4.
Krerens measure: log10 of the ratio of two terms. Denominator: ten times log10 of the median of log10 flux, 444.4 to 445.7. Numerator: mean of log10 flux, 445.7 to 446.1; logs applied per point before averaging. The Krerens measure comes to -0.138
